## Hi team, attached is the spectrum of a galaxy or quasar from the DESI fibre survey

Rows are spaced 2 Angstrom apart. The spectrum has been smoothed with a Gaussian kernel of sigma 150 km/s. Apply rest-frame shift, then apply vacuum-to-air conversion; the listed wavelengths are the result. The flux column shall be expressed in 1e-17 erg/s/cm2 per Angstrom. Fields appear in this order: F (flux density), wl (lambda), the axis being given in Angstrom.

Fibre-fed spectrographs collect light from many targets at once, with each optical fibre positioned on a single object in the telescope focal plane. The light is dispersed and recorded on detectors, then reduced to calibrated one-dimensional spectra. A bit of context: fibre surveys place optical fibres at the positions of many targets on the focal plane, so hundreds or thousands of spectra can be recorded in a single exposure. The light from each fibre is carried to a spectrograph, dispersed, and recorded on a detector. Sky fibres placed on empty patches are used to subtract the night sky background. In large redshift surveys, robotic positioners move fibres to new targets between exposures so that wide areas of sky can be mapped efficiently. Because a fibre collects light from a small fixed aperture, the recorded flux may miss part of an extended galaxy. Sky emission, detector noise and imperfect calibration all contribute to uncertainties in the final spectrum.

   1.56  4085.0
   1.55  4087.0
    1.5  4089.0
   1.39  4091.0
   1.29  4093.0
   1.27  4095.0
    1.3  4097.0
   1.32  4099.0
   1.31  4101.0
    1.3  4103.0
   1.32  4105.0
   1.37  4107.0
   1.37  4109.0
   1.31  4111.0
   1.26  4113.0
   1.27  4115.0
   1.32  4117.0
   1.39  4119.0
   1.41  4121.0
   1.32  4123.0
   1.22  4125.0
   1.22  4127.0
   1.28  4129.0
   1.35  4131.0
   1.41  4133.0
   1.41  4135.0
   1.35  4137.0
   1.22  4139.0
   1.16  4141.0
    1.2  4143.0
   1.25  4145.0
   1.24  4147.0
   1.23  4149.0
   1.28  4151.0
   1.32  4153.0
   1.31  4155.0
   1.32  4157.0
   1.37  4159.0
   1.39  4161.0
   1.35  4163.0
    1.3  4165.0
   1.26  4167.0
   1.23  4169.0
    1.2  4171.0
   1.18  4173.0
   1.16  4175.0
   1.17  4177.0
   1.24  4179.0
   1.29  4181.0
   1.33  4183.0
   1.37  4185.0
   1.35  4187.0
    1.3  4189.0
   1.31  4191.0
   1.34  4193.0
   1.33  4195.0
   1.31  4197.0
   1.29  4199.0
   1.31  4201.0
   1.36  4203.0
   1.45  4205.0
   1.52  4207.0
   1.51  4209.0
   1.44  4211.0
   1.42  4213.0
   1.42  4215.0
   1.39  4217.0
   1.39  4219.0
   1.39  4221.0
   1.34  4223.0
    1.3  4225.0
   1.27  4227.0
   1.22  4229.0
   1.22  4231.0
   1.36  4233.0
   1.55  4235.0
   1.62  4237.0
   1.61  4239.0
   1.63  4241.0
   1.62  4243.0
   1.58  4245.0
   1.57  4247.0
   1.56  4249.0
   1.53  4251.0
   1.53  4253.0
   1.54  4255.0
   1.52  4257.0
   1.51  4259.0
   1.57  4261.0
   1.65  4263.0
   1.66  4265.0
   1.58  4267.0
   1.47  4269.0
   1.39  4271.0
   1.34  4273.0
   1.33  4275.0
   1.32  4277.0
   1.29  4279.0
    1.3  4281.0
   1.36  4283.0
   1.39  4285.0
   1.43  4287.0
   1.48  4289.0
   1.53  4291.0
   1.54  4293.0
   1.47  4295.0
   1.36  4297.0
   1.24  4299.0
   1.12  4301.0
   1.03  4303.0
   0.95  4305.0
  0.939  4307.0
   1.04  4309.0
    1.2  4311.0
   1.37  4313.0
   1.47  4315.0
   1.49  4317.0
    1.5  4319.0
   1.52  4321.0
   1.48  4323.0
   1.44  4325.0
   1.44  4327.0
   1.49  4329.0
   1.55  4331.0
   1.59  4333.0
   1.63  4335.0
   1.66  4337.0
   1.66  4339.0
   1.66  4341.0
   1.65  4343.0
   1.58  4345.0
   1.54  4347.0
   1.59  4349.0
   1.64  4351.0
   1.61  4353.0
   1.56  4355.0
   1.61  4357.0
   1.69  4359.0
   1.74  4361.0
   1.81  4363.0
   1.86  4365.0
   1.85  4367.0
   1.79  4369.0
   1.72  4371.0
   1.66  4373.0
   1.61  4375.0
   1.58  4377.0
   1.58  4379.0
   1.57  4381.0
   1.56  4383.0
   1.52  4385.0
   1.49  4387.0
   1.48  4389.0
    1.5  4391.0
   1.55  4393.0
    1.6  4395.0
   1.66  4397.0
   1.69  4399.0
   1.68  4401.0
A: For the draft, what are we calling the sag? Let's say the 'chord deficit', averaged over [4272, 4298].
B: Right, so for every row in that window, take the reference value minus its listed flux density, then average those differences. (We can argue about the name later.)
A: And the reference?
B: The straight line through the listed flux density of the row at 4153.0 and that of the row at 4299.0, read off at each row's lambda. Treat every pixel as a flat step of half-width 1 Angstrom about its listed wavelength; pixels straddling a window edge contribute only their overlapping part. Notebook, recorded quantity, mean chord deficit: -0.15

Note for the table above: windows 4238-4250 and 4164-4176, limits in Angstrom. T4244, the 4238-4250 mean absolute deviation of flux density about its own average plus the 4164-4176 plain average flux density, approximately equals 1.25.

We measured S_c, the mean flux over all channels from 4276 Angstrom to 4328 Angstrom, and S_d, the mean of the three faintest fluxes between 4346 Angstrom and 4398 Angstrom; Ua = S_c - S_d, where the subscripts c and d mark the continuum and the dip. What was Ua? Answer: -0.16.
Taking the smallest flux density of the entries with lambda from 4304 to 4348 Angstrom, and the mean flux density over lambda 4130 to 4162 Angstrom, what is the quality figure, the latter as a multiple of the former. 1.4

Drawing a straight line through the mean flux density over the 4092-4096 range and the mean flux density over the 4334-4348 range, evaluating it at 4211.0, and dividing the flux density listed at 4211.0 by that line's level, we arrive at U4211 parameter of 1.00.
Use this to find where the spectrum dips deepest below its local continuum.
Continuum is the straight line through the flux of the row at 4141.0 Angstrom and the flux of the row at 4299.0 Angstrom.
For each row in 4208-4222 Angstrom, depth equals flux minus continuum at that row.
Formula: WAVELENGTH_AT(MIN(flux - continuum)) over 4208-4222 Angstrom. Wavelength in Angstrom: 4221.0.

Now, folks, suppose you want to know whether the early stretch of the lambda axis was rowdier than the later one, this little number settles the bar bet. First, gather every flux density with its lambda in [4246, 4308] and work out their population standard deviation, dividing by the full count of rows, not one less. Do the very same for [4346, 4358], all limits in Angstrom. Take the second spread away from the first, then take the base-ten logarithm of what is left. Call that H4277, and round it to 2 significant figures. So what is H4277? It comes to -0.82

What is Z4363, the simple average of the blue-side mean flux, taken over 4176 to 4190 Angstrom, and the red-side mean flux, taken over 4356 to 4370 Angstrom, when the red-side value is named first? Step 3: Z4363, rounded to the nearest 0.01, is 1.53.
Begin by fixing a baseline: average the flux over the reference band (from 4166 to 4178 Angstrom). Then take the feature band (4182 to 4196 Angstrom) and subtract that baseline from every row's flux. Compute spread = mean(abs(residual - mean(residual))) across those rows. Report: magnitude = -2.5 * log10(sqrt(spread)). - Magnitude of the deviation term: 2.2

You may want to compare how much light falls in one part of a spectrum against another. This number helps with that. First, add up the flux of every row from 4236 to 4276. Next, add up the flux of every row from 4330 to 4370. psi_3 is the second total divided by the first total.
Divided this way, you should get 1.080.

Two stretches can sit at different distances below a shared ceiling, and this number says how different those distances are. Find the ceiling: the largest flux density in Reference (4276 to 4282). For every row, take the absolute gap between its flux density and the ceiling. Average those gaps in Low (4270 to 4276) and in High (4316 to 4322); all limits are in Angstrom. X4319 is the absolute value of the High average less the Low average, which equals 0.15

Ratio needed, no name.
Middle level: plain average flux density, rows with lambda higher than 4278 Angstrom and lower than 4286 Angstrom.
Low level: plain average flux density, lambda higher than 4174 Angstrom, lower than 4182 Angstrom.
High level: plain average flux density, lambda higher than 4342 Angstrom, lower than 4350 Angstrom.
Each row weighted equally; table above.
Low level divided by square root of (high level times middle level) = 0.83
